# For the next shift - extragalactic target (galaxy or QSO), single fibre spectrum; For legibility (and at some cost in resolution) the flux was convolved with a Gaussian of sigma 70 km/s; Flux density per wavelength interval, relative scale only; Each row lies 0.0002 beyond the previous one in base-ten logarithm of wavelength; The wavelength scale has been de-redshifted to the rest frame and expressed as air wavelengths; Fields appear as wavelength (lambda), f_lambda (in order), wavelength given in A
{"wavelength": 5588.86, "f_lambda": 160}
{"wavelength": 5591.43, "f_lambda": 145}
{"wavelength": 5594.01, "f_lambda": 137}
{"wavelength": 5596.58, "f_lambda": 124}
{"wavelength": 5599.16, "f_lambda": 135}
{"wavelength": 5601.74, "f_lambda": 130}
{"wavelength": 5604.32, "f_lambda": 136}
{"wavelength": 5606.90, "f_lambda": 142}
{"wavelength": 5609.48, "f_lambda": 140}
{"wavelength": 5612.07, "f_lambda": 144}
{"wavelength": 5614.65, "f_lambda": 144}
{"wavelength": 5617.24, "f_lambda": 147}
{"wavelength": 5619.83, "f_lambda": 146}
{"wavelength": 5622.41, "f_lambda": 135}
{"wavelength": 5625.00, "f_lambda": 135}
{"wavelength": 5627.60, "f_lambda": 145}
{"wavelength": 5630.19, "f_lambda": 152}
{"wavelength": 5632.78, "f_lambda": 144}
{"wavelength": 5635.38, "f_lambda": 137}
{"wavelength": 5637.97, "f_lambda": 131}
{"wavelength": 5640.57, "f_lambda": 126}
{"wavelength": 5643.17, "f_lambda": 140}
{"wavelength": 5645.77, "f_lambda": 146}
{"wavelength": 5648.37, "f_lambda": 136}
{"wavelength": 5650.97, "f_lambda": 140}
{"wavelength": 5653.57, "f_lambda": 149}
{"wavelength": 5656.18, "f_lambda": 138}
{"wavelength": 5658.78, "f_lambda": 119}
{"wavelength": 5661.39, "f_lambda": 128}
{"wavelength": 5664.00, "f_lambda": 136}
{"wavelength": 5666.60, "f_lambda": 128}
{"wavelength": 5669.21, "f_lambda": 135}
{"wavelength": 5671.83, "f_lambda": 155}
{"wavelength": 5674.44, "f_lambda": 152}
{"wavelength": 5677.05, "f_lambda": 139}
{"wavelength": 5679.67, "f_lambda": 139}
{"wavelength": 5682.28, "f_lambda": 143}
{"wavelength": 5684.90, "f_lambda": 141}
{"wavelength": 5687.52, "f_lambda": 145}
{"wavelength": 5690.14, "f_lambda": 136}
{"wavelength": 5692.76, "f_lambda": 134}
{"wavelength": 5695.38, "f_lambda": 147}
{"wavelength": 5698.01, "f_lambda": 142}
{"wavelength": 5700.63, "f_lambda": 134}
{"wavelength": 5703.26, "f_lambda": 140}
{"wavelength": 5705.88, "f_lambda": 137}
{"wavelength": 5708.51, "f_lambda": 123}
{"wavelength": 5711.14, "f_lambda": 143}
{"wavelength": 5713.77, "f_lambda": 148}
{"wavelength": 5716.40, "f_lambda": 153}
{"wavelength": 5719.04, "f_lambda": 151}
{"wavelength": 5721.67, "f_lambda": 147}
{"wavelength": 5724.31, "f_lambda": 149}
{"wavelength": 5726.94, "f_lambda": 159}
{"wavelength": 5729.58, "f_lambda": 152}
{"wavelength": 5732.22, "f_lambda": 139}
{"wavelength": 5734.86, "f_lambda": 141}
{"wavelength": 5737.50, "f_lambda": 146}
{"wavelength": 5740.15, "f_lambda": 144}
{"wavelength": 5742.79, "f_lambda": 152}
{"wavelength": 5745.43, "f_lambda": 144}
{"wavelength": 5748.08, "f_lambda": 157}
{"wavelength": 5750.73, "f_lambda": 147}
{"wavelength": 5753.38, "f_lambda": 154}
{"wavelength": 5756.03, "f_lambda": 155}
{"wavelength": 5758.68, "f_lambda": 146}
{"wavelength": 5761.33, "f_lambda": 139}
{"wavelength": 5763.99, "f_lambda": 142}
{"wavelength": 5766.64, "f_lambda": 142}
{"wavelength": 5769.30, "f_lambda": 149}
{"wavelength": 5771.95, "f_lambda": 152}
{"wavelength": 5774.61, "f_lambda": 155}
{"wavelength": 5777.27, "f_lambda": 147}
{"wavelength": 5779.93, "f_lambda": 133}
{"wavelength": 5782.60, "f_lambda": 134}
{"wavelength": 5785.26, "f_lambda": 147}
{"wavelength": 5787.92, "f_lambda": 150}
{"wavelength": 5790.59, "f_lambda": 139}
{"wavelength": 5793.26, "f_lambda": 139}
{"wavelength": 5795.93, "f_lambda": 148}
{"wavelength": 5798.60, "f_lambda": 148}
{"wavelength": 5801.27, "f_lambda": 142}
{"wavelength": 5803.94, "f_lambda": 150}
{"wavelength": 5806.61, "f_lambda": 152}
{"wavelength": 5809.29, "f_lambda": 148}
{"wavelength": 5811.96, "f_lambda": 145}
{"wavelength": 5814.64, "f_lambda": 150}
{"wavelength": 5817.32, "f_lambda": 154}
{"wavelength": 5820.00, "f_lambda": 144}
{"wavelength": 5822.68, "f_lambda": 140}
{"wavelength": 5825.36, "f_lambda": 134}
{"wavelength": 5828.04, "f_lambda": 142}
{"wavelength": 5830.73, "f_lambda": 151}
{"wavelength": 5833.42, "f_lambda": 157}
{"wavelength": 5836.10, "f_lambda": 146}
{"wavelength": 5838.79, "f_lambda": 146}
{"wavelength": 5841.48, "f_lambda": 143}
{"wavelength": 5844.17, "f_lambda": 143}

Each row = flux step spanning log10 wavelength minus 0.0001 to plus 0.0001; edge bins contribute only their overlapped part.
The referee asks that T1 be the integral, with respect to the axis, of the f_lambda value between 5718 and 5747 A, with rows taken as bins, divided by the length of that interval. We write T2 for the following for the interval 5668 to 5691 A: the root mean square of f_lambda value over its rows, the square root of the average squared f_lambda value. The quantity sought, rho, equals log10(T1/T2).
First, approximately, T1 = 148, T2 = 143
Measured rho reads 0.014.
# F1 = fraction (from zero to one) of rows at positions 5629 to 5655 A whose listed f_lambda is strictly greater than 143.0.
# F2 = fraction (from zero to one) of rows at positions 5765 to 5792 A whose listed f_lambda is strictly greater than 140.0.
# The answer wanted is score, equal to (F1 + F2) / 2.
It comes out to 0.55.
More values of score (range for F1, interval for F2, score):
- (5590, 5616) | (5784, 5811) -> 0.55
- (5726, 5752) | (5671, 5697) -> 0.70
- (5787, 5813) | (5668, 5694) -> 0.60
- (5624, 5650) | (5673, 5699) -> 0.50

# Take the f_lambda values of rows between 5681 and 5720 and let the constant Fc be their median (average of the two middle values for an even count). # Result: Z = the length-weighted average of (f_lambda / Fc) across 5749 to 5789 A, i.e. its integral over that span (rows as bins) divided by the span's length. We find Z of 1.03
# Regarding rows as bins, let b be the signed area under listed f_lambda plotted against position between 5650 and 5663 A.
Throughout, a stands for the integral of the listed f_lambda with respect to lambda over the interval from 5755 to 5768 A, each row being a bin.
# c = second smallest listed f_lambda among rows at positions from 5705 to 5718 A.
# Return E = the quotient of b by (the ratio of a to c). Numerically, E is 128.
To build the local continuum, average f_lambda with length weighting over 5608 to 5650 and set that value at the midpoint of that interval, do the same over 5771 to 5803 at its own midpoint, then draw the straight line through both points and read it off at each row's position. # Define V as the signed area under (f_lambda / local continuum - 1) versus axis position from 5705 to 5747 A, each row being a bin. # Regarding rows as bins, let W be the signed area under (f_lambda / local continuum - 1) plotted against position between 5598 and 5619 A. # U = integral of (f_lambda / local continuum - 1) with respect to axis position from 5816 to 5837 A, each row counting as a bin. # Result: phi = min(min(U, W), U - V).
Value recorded -0.7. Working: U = 0.1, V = 0.8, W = 0.0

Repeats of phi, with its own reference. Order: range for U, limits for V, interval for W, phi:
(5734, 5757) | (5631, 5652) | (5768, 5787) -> 0.2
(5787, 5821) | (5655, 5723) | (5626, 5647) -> -0.1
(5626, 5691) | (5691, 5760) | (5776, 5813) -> -2.2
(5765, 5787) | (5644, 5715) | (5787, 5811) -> 0.1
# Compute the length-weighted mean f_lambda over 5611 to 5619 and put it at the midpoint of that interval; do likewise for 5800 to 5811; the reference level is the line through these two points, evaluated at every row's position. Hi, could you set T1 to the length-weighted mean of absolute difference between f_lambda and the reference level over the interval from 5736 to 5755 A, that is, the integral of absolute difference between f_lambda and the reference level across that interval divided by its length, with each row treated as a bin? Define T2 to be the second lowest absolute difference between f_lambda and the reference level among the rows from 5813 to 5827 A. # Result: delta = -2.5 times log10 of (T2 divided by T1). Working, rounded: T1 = 4.2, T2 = 4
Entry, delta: 0.0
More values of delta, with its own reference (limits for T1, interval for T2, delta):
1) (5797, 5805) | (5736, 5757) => 1.1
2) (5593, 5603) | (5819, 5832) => 1.3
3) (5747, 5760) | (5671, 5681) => -0.4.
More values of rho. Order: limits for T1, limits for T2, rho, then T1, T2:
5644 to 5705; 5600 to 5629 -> -0.004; 139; 140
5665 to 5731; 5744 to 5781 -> -0.014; 143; 147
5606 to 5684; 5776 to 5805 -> -0.012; 140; 143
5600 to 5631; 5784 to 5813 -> -0.016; 141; 146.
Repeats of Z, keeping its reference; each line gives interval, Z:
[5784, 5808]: 1.03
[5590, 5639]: 0.98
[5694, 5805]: 1.02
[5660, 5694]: 0.98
